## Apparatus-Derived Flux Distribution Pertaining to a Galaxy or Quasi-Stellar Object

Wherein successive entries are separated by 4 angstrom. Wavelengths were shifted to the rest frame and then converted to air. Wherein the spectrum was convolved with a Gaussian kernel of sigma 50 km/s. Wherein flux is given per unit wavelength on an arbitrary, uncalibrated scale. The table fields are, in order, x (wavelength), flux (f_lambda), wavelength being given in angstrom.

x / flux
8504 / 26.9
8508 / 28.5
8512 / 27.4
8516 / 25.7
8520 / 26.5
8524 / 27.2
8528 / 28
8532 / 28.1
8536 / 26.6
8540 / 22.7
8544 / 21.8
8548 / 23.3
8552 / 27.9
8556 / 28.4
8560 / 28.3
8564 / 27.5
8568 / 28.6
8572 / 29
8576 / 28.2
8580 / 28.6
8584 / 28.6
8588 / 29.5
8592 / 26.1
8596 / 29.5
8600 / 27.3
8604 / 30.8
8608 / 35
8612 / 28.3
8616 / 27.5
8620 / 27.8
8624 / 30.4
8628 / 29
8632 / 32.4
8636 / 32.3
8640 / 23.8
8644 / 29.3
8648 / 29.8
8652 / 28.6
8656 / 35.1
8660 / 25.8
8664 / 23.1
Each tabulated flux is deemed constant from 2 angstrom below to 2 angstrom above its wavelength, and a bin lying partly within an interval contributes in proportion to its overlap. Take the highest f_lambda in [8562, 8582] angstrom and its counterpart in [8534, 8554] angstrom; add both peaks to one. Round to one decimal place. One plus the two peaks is 57.9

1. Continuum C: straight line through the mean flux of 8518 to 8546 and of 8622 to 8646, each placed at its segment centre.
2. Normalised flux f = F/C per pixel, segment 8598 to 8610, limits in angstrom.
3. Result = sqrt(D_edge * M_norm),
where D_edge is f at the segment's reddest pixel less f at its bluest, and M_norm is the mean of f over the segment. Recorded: 0.53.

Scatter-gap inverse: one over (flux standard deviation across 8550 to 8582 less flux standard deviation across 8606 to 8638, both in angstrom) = -0.5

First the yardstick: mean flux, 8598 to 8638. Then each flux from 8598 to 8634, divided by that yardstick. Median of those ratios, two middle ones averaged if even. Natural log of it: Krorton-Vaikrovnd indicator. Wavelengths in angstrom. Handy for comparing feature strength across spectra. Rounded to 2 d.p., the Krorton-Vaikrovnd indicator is -0.04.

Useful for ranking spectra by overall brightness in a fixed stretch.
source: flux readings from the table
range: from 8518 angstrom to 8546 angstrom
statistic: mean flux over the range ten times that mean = 258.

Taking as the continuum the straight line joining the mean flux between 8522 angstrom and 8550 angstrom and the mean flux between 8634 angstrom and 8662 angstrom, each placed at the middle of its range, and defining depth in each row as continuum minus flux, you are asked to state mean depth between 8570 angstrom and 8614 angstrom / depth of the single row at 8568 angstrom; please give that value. 0.88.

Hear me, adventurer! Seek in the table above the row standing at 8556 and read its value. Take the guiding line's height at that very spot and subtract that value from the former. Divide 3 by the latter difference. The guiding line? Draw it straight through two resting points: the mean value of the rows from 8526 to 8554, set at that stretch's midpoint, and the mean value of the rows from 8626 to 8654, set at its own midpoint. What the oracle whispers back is -1.3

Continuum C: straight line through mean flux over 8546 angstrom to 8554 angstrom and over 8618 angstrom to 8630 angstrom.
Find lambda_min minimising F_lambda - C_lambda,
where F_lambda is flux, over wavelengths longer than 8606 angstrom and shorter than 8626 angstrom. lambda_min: 8616 angstrom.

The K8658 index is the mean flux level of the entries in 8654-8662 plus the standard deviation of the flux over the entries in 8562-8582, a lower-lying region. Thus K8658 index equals 31.0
